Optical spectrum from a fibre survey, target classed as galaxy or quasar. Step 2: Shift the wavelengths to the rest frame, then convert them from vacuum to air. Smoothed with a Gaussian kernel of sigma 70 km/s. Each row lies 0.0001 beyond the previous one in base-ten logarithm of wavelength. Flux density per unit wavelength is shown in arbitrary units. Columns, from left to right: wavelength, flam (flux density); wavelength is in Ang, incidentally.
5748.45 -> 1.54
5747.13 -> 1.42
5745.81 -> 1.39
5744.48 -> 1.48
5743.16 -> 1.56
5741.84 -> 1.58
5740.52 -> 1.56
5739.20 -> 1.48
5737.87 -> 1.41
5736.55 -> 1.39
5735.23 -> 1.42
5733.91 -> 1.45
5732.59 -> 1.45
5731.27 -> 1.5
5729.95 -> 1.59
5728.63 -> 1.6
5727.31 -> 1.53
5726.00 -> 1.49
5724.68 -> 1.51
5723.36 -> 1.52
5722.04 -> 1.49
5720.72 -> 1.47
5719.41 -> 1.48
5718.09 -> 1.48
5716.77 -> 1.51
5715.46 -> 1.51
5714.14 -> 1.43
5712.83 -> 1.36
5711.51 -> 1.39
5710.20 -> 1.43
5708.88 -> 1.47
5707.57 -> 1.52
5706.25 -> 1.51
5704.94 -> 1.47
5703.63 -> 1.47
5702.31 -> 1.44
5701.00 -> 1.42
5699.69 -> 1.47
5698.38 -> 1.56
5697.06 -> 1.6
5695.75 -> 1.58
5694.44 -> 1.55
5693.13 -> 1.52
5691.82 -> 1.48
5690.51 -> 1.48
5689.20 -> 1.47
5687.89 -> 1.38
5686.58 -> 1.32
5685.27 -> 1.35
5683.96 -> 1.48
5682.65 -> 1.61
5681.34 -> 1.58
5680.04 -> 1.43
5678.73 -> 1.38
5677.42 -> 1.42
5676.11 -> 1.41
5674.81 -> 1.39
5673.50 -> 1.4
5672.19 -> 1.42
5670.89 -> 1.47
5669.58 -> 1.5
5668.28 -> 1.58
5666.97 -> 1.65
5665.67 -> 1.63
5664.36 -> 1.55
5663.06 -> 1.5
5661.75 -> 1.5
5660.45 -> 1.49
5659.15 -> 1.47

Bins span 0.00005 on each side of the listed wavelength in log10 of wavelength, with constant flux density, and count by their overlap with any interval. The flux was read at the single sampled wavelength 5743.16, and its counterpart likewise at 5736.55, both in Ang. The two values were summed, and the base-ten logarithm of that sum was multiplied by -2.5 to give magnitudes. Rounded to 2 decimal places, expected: -1.17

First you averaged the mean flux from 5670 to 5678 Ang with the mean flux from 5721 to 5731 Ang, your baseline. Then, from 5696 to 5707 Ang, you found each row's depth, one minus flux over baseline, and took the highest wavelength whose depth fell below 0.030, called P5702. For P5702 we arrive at 5706.25 Ang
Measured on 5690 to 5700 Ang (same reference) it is 5699.69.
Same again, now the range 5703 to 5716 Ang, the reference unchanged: 5715.46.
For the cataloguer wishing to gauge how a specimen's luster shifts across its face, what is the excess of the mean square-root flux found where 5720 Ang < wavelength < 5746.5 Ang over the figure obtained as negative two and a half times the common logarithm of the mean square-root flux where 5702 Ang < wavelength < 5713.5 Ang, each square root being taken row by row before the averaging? 1.42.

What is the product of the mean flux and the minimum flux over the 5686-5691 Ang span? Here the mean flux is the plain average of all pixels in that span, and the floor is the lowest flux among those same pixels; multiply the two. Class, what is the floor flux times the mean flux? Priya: 1.86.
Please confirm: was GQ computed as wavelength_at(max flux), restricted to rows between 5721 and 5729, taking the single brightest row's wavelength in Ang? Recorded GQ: 5728.63 Ang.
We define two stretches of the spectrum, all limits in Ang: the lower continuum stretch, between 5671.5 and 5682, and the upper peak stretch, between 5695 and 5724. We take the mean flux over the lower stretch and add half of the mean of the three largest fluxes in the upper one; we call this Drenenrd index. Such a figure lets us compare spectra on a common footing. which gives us 2.22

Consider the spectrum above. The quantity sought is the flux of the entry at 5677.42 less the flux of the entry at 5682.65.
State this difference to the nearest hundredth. -0.19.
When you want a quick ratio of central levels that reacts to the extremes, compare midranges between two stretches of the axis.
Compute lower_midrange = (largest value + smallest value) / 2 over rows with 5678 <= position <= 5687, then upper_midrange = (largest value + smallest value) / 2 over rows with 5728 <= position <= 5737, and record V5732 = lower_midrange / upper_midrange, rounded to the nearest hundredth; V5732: 0.98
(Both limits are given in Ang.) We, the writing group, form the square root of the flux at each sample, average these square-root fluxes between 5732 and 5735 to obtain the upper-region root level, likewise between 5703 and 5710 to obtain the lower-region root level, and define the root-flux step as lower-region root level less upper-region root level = 0.016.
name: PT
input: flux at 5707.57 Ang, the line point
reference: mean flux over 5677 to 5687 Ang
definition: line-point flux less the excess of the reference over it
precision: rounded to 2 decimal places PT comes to 1.59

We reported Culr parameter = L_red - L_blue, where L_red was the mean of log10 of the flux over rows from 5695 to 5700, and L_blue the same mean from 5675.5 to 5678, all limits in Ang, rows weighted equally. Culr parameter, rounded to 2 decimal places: 0.04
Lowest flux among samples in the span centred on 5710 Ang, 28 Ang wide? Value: 1.36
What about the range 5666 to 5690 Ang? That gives 1.32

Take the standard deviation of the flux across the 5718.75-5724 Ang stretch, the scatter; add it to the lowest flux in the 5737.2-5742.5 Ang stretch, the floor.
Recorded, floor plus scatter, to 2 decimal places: 1.43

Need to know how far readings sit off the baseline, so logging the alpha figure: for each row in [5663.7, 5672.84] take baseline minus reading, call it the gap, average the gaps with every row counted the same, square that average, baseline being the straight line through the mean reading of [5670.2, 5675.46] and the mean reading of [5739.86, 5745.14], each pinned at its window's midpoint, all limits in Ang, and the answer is 0.0172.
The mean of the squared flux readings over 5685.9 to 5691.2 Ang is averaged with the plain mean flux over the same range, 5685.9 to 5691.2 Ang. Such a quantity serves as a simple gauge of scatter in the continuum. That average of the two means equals 1.71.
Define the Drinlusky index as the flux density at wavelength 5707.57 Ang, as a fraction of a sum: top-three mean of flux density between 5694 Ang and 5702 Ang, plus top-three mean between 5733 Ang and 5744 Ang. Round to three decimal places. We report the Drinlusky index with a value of 0.483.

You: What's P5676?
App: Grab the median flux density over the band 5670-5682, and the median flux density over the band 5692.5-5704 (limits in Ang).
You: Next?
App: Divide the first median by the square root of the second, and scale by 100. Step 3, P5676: 115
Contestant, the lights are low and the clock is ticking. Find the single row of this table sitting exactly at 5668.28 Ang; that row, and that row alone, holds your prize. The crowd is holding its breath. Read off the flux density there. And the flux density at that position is 1.58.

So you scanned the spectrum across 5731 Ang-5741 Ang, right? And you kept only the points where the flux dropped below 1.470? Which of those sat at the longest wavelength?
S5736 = 5737.87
